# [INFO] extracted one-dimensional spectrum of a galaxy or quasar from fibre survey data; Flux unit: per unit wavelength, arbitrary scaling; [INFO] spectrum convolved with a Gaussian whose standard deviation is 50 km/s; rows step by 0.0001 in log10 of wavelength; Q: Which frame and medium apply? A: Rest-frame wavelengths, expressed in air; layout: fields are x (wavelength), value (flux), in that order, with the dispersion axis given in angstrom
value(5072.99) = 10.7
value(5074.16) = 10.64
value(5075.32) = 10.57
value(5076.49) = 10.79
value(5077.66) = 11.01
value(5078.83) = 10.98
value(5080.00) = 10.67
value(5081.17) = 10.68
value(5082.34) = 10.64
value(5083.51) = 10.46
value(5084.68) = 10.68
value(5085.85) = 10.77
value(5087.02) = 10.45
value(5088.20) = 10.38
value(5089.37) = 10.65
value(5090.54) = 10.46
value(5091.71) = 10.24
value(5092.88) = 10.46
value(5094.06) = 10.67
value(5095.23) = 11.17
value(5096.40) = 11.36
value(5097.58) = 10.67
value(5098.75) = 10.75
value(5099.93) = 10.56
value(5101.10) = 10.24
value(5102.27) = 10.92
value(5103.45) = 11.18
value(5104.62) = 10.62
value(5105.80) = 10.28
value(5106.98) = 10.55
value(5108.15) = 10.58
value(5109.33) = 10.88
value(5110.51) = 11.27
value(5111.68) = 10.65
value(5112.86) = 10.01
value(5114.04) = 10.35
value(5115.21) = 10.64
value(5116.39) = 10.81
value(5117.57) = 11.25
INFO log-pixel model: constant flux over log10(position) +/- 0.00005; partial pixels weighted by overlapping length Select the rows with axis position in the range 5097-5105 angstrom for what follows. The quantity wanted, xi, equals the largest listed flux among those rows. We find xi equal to 11.18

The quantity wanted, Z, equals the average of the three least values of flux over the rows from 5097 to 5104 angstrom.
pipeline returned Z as 10.5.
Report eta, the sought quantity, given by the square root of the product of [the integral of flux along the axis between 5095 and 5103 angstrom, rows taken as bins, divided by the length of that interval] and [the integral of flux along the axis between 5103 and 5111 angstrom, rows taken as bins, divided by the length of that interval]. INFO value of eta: 10.77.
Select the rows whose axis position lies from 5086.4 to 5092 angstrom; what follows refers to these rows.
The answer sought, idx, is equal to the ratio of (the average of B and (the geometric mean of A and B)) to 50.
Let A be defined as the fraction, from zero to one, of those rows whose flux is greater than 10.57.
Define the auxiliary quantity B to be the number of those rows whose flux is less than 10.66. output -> 0.060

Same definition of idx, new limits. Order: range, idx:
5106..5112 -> 0.045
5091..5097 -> 0.031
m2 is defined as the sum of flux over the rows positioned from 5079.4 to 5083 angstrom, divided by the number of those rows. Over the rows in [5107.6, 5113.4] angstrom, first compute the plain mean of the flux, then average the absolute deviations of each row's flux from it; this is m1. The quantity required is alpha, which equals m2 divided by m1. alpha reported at 34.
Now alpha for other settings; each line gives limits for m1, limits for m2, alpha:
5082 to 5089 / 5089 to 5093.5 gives 78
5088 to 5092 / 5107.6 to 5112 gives 89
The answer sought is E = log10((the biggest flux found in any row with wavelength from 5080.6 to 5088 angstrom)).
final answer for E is 1.03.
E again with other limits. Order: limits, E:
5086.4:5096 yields 1.05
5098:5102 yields 1.03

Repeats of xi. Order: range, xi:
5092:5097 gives 11.36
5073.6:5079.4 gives 11.01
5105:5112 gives 11.27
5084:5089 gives 10.77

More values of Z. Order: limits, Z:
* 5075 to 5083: 10.6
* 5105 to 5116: 10.2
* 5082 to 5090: 10.4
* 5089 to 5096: 10.4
